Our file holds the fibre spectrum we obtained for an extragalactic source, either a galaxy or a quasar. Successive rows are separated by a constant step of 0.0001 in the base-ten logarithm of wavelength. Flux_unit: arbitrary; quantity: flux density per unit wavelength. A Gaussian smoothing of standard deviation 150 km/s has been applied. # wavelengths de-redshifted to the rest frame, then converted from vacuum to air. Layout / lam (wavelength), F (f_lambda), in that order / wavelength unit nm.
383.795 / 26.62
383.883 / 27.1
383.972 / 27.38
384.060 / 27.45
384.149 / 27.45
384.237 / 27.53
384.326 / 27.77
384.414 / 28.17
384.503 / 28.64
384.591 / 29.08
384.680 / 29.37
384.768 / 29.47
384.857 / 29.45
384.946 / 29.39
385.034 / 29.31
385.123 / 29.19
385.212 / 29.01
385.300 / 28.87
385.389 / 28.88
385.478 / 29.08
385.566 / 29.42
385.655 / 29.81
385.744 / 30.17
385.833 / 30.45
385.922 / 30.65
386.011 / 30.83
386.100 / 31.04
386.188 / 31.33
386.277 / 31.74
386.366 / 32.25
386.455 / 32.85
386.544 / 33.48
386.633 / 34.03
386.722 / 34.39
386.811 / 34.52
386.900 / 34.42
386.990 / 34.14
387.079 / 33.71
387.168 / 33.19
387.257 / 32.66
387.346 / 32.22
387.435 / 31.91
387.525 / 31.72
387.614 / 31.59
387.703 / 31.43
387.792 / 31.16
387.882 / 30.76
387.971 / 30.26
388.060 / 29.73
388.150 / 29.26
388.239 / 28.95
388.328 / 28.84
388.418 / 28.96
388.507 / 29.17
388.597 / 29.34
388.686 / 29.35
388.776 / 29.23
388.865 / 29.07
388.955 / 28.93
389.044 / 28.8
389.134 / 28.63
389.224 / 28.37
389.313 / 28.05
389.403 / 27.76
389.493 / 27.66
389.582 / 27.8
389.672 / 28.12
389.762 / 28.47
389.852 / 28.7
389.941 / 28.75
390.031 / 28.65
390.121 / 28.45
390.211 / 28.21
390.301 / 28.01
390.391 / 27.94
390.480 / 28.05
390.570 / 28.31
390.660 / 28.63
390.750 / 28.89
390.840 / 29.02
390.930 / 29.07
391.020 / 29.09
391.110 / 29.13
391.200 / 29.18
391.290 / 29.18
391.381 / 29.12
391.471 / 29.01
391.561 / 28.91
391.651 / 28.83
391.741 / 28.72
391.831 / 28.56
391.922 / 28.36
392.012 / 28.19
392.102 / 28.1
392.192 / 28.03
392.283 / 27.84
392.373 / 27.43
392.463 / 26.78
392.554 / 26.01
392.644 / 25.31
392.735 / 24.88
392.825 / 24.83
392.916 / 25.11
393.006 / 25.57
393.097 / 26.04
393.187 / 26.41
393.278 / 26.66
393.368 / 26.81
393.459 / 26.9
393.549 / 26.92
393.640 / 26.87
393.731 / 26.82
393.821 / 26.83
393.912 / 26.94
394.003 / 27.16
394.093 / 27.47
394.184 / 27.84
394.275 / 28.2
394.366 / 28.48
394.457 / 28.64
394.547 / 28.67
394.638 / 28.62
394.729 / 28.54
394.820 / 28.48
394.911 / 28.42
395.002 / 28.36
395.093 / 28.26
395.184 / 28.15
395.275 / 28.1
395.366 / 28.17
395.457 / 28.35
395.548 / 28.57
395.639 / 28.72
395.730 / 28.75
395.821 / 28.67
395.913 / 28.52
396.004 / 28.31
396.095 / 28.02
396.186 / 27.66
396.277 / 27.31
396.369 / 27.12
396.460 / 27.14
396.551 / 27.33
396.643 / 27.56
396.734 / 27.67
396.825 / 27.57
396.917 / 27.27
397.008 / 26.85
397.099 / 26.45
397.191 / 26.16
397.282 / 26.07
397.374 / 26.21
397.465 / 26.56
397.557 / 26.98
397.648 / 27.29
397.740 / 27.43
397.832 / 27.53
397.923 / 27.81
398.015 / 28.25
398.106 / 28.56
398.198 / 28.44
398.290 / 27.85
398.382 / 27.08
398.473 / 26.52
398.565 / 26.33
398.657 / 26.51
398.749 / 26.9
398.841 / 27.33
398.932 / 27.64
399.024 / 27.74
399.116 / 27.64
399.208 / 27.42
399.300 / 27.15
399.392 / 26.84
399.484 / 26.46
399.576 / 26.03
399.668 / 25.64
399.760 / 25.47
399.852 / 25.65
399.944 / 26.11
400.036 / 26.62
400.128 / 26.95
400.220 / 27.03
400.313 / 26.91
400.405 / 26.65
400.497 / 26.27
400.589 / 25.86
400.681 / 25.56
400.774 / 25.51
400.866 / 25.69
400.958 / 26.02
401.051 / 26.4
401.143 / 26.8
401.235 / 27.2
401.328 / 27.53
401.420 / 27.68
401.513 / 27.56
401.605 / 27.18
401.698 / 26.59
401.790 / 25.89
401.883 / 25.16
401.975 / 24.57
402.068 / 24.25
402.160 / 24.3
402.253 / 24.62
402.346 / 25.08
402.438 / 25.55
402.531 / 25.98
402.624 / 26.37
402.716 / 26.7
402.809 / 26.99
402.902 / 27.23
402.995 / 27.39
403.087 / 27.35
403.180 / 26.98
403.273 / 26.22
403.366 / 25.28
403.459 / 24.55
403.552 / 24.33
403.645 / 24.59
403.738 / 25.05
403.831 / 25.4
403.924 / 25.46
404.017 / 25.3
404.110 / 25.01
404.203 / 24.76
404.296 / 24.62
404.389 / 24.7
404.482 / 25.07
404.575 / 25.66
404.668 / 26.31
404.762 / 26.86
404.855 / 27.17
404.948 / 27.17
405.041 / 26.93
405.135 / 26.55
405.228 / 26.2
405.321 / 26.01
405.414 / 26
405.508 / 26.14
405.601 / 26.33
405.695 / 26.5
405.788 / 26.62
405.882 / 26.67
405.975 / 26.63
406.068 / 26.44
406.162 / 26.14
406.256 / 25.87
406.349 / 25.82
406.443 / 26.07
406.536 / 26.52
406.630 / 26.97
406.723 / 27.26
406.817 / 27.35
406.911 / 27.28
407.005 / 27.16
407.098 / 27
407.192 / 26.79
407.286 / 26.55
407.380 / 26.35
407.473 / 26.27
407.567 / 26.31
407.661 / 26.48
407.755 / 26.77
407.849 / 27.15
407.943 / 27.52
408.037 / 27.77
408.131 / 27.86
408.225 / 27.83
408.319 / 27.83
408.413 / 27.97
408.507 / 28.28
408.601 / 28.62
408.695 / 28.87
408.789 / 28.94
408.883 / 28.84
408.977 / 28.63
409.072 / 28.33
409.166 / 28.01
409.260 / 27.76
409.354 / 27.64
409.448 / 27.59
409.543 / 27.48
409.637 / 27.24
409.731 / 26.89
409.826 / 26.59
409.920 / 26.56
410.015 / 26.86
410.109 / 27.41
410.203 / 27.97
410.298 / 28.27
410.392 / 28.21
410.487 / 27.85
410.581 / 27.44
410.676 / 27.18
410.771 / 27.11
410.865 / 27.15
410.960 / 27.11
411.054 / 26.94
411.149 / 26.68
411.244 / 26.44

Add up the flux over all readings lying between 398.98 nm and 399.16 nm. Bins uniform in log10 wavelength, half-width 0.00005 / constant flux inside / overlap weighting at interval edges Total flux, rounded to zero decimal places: 55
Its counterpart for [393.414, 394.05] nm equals 188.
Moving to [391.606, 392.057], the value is 143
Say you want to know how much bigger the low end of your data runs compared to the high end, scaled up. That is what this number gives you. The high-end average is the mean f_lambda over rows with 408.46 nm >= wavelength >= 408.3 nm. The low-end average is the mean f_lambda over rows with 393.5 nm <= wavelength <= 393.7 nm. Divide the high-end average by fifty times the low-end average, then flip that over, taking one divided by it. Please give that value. 48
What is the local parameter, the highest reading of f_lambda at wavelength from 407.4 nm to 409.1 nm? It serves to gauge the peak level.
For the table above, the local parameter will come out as 28.94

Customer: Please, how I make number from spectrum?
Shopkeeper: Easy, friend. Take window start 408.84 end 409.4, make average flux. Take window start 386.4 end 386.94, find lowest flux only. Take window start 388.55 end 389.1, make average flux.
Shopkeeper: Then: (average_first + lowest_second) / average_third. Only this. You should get 2.10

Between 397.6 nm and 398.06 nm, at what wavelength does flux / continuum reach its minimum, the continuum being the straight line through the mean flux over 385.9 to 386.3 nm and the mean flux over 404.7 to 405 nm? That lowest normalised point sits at 397.648 nm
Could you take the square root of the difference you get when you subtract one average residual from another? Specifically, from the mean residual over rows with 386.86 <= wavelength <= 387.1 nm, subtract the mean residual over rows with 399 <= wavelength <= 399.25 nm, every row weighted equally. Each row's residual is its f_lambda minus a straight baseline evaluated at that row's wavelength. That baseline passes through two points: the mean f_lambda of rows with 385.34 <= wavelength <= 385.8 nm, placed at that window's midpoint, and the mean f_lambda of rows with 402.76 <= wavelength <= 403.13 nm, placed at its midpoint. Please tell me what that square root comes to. 2.2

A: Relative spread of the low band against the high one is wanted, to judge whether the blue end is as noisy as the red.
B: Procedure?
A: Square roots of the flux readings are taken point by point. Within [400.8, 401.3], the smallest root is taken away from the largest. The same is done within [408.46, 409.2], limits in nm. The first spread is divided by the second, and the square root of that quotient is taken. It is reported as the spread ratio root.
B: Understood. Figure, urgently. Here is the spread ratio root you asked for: 1.3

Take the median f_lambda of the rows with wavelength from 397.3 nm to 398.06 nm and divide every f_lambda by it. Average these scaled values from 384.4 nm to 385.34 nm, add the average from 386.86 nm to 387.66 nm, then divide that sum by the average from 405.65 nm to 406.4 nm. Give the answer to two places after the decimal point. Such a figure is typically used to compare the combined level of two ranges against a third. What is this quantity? 2.35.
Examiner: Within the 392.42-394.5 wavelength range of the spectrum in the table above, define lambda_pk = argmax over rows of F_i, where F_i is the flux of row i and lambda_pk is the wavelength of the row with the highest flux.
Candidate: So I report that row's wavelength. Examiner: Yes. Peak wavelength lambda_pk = 394.457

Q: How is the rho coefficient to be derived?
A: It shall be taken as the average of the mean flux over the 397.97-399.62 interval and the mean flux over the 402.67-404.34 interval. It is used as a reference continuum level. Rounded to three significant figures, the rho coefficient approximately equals 26.5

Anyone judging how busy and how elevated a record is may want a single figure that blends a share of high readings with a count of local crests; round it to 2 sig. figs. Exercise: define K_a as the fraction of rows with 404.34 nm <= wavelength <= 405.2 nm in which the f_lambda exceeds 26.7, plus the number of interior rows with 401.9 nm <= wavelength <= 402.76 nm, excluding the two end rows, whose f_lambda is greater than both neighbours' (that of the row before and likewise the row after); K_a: 0.44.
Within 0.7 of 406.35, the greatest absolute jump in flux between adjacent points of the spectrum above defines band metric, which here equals 0.45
